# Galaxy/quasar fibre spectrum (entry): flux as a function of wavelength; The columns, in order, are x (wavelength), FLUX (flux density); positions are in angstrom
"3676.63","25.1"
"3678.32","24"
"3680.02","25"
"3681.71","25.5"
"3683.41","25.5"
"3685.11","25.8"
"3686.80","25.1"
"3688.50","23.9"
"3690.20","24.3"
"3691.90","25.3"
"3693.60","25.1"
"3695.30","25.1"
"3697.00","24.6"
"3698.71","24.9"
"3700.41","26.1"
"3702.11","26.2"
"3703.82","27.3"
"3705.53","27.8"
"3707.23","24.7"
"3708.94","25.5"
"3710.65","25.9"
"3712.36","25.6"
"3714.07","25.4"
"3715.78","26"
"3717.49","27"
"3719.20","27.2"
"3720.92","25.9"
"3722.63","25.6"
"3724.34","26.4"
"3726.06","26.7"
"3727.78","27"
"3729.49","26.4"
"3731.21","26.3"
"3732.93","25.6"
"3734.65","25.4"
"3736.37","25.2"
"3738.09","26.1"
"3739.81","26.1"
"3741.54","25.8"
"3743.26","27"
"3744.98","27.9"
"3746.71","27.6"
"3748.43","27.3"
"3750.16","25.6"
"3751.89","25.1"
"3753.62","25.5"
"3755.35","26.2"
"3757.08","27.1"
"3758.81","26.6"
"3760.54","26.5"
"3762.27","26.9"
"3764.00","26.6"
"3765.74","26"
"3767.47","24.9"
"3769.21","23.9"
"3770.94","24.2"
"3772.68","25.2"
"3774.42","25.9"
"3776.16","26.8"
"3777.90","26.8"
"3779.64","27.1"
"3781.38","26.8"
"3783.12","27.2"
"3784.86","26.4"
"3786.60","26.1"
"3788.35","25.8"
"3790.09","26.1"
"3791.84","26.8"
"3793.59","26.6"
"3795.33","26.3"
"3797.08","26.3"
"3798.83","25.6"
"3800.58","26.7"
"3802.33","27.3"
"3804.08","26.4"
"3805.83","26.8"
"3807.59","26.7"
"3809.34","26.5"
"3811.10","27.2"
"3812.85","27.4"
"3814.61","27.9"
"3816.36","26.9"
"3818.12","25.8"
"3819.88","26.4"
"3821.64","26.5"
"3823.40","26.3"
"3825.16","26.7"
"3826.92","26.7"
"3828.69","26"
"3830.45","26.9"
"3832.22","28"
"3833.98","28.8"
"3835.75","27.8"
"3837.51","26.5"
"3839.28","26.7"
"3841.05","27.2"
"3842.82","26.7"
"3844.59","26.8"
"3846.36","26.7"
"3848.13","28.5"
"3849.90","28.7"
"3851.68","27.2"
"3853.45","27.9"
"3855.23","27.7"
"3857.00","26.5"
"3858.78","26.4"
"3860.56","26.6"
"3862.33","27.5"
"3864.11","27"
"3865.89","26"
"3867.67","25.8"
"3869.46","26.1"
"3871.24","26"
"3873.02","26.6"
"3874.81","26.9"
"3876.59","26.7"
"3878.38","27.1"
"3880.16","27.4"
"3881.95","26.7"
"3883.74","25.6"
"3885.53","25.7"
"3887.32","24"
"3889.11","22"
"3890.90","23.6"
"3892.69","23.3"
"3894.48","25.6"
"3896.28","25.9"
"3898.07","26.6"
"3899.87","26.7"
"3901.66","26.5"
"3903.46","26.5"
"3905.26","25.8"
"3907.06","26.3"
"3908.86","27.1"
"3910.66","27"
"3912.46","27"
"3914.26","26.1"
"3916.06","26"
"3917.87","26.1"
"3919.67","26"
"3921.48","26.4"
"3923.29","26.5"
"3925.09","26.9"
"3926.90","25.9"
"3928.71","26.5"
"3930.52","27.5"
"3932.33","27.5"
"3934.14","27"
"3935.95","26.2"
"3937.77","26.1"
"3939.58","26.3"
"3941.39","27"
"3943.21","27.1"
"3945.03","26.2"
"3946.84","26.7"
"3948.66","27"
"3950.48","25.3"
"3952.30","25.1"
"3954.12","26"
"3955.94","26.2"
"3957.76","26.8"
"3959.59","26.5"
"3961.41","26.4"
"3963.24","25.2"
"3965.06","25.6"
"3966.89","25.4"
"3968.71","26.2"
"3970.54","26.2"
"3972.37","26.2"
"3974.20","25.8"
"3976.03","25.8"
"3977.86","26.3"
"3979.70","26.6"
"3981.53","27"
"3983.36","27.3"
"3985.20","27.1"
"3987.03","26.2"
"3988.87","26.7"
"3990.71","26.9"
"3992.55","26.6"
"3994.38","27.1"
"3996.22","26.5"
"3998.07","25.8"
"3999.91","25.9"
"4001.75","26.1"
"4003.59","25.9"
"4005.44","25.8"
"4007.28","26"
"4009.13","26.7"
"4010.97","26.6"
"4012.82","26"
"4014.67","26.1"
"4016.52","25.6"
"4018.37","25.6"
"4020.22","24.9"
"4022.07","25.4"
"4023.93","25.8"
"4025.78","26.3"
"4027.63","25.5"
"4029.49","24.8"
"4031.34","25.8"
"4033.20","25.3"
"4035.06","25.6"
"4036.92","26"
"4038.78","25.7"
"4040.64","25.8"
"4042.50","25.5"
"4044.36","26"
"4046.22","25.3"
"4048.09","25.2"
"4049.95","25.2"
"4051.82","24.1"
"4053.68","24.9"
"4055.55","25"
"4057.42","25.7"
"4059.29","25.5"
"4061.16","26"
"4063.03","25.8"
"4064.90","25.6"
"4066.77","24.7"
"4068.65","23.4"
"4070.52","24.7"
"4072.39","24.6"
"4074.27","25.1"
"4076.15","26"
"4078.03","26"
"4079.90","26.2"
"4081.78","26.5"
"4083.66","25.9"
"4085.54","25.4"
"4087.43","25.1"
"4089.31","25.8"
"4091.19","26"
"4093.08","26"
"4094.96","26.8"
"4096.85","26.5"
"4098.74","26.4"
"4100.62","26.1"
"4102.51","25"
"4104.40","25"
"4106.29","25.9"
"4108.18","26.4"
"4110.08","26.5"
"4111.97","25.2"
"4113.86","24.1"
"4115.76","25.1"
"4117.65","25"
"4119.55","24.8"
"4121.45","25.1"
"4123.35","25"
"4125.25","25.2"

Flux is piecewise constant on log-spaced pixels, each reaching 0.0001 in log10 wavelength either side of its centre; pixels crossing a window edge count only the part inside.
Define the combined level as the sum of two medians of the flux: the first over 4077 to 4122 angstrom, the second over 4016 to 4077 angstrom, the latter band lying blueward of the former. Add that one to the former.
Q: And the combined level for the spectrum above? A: 51.4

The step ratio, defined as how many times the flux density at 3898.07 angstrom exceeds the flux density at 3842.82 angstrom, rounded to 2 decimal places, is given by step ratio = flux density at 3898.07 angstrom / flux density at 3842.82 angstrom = 1.00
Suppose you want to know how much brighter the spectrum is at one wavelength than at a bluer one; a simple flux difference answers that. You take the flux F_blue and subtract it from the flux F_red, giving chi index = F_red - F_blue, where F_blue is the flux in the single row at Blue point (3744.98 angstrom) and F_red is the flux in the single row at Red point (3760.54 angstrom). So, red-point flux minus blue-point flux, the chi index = -1.4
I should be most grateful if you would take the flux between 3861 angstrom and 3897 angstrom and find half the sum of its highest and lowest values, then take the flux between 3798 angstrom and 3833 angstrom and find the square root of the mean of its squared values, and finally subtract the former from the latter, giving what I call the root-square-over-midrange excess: 1.99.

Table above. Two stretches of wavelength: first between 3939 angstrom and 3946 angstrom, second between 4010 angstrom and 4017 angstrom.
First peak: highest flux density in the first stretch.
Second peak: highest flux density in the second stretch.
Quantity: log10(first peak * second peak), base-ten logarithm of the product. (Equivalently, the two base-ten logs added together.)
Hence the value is 2.86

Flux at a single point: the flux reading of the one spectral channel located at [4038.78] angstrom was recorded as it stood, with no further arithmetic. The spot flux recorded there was 25.7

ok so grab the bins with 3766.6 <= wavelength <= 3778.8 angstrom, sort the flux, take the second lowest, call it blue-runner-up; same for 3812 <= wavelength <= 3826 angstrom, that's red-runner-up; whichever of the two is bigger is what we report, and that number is 26.3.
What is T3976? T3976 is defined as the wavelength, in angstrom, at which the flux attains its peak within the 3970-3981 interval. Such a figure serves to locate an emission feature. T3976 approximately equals 3979.70 angstrom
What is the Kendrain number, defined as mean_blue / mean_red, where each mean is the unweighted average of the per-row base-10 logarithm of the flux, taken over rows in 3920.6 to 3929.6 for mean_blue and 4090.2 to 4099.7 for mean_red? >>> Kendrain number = 1.00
